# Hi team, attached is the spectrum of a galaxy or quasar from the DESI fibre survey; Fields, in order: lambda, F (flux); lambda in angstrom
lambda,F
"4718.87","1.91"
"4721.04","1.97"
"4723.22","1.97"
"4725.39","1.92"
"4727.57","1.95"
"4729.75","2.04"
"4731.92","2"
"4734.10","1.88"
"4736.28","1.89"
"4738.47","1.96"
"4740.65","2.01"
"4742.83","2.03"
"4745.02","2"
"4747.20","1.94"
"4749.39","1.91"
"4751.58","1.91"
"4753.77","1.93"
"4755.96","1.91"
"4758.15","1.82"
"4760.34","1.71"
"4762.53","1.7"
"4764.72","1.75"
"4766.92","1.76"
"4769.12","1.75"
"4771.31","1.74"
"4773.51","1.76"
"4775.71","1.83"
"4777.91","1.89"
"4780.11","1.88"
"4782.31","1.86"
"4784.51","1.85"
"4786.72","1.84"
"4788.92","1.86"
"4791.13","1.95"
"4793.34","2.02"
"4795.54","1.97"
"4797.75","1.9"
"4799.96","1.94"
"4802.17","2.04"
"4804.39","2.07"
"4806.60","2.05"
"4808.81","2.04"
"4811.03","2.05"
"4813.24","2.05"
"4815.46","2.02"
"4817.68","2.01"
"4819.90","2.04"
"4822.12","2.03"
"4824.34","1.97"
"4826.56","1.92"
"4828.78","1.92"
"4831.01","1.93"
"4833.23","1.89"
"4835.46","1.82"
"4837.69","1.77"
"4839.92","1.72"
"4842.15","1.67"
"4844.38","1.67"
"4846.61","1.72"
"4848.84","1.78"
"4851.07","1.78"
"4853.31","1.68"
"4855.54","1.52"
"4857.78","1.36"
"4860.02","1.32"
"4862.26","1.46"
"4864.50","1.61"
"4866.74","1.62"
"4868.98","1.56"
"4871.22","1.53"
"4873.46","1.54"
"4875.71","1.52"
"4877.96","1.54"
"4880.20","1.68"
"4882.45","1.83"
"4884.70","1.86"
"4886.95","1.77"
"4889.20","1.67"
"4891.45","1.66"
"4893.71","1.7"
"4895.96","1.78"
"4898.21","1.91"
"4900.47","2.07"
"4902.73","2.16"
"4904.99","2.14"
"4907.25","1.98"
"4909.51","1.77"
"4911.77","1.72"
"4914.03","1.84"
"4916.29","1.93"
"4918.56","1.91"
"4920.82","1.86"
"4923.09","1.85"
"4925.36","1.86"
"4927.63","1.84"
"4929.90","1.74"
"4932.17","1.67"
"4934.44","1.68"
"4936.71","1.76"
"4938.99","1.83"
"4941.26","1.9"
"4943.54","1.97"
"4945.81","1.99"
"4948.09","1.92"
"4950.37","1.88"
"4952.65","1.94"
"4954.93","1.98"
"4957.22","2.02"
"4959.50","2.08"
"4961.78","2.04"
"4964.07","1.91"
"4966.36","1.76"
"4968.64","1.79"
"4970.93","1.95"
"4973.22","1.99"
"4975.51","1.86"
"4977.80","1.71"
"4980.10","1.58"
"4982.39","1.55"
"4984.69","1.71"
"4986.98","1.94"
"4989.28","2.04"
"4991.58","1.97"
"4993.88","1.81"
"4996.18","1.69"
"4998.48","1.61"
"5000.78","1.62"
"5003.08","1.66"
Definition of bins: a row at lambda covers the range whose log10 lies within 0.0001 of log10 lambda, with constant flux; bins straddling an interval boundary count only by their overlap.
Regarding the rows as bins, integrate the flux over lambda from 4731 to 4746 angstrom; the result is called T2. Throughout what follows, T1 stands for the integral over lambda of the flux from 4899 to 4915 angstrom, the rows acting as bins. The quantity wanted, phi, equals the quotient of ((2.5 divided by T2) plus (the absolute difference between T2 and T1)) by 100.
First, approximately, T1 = 31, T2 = 29.5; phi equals 0.019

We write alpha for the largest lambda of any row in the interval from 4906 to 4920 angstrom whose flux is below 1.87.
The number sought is 4914.03 angstrom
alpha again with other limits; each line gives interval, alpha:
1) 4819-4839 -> 4837.69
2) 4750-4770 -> 4769.12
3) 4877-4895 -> 4893.71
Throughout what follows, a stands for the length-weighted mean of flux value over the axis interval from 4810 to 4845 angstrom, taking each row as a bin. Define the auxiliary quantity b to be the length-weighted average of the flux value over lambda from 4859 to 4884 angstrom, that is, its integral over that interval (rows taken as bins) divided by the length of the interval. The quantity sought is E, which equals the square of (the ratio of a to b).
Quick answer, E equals 1.47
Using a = 1.91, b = 1.57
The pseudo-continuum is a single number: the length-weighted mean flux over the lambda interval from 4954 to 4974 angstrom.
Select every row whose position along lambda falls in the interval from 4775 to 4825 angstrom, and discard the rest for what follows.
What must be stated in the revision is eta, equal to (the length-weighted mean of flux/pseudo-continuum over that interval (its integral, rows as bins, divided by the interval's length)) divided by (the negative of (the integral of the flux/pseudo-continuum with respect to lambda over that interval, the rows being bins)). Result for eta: -0.0200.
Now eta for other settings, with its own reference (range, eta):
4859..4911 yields -0.0192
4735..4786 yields -0.0196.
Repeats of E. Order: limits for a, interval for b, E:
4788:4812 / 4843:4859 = 1.47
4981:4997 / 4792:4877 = 1.01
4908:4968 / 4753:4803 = 1.02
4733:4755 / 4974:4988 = 1.26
